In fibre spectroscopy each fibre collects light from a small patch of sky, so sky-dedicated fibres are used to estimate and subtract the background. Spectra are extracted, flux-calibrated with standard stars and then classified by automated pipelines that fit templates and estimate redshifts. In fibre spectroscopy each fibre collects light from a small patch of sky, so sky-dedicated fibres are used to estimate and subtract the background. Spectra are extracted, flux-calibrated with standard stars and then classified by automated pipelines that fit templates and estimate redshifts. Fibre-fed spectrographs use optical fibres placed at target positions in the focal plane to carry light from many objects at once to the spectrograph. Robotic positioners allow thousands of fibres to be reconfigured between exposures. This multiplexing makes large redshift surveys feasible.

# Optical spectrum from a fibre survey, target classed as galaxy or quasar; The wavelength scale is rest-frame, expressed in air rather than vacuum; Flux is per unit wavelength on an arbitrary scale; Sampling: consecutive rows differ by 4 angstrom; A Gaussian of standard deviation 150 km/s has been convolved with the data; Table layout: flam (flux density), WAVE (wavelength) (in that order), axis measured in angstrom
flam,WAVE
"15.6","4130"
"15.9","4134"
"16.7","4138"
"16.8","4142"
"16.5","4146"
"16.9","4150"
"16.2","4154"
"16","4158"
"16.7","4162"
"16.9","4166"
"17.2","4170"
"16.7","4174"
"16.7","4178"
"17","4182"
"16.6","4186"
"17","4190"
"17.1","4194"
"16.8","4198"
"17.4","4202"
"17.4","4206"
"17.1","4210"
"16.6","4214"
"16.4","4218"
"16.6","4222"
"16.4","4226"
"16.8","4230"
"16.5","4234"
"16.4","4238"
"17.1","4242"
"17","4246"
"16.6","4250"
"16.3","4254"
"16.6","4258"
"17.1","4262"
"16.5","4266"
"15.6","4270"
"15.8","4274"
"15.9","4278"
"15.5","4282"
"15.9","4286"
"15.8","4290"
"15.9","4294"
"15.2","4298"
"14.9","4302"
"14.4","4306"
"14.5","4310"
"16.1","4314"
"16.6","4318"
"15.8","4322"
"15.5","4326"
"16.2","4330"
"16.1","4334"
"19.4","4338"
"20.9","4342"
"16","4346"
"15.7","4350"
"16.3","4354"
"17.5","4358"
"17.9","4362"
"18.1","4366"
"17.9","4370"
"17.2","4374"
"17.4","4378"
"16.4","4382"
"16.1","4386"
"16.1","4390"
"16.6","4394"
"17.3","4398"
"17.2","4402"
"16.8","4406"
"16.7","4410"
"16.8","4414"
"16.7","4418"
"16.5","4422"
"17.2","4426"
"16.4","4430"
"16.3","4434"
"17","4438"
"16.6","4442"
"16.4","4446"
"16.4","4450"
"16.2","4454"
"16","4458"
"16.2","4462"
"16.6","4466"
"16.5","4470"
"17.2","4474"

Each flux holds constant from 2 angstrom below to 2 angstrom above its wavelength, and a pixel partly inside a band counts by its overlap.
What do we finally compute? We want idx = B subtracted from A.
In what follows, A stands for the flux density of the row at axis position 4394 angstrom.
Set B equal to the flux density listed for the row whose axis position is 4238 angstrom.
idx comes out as 0.2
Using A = 16.6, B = 16.4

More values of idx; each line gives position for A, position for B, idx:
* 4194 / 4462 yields 0.9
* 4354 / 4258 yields -0.3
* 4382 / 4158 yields 0.4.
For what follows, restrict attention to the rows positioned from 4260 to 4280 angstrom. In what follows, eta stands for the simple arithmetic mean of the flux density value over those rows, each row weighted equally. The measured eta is 16.2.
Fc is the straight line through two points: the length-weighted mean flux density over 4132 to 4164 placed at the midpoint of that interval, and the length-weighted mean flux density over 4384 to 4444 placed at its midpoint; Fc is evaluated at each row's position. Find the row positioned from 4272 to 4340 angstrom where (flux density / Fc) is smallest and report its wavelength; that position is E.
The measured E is 4306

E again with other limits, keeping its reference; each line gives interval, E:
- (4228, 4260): 4254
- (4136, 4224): 4158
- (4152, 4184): 4158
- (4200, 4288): 4282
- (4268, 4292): 4282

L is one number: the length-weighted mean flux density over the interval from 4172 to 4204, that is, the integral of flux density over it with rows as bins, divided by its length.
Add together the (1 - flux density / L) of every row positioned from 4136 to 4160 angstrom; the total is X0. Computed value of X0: 0.14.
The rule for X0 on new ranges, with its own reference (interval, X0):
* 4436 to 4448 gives 0.04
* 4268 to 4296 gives 0.47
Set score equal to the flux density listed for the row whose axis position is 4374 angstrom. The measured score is 17.2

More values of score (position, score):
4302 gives 14.9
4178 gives 16.7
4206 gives 17.4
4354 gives 16.3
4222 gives 16.6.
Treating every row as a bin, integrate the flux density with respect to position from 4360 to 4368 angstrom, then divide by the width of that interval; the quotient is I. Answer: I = 18.0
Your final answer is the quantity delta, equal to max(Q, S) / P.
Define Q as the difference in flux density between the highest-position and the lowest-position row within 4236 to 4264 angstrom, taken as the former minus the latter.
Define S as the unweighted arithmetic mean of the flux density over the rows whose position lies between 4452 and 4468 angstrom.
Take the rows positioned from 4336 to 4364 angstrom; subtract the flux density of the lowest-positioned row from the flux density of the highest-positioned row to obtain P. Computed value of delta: -11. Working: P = -1.5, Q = 0.7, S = 16.25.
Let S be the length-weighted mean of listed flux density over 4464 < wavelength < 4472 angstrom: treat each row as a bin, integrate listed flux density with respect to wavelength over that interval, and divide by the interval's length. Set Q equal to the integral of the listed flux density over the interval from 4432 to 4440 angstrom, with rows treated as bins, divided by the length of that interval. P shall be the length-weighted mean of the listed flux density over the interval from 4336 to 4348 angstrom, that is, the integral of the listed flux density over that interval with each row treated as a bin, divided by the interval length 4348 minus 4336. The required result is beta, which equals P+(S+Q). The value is 52.0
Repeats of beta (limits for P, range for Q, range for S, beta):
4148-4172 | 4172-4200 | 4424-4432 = 50.3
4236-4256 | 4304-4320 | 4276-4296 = 47.9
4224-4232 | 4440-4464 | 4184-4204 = 49.9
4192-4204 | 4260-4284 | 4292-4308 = 48.3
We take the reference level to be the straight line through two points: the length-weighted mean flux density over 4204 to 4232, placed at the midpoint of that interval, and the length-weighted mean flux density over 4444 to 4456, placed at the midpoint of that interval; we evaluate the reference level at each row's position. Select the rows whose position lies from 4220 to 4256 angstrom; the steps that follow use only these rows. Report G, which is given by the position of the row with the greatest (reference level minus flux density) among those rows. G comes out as 4254 angstrom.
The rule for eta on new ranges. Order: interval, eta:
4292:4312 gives 15.0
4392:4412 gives 16.9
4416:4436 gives 16.6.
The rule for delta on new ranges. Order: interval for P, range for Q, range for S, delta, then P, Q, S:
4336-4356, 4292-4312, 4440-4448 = -5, -3.1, -1.4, 16.50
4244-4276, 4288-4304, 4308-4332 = -13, -1.2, -0.9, 15.78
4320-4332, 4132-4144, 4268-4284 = 39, 0.4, 0.9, 15.70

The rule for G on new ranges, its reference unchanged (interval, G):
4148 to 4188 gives 4158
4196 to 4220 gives 4218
